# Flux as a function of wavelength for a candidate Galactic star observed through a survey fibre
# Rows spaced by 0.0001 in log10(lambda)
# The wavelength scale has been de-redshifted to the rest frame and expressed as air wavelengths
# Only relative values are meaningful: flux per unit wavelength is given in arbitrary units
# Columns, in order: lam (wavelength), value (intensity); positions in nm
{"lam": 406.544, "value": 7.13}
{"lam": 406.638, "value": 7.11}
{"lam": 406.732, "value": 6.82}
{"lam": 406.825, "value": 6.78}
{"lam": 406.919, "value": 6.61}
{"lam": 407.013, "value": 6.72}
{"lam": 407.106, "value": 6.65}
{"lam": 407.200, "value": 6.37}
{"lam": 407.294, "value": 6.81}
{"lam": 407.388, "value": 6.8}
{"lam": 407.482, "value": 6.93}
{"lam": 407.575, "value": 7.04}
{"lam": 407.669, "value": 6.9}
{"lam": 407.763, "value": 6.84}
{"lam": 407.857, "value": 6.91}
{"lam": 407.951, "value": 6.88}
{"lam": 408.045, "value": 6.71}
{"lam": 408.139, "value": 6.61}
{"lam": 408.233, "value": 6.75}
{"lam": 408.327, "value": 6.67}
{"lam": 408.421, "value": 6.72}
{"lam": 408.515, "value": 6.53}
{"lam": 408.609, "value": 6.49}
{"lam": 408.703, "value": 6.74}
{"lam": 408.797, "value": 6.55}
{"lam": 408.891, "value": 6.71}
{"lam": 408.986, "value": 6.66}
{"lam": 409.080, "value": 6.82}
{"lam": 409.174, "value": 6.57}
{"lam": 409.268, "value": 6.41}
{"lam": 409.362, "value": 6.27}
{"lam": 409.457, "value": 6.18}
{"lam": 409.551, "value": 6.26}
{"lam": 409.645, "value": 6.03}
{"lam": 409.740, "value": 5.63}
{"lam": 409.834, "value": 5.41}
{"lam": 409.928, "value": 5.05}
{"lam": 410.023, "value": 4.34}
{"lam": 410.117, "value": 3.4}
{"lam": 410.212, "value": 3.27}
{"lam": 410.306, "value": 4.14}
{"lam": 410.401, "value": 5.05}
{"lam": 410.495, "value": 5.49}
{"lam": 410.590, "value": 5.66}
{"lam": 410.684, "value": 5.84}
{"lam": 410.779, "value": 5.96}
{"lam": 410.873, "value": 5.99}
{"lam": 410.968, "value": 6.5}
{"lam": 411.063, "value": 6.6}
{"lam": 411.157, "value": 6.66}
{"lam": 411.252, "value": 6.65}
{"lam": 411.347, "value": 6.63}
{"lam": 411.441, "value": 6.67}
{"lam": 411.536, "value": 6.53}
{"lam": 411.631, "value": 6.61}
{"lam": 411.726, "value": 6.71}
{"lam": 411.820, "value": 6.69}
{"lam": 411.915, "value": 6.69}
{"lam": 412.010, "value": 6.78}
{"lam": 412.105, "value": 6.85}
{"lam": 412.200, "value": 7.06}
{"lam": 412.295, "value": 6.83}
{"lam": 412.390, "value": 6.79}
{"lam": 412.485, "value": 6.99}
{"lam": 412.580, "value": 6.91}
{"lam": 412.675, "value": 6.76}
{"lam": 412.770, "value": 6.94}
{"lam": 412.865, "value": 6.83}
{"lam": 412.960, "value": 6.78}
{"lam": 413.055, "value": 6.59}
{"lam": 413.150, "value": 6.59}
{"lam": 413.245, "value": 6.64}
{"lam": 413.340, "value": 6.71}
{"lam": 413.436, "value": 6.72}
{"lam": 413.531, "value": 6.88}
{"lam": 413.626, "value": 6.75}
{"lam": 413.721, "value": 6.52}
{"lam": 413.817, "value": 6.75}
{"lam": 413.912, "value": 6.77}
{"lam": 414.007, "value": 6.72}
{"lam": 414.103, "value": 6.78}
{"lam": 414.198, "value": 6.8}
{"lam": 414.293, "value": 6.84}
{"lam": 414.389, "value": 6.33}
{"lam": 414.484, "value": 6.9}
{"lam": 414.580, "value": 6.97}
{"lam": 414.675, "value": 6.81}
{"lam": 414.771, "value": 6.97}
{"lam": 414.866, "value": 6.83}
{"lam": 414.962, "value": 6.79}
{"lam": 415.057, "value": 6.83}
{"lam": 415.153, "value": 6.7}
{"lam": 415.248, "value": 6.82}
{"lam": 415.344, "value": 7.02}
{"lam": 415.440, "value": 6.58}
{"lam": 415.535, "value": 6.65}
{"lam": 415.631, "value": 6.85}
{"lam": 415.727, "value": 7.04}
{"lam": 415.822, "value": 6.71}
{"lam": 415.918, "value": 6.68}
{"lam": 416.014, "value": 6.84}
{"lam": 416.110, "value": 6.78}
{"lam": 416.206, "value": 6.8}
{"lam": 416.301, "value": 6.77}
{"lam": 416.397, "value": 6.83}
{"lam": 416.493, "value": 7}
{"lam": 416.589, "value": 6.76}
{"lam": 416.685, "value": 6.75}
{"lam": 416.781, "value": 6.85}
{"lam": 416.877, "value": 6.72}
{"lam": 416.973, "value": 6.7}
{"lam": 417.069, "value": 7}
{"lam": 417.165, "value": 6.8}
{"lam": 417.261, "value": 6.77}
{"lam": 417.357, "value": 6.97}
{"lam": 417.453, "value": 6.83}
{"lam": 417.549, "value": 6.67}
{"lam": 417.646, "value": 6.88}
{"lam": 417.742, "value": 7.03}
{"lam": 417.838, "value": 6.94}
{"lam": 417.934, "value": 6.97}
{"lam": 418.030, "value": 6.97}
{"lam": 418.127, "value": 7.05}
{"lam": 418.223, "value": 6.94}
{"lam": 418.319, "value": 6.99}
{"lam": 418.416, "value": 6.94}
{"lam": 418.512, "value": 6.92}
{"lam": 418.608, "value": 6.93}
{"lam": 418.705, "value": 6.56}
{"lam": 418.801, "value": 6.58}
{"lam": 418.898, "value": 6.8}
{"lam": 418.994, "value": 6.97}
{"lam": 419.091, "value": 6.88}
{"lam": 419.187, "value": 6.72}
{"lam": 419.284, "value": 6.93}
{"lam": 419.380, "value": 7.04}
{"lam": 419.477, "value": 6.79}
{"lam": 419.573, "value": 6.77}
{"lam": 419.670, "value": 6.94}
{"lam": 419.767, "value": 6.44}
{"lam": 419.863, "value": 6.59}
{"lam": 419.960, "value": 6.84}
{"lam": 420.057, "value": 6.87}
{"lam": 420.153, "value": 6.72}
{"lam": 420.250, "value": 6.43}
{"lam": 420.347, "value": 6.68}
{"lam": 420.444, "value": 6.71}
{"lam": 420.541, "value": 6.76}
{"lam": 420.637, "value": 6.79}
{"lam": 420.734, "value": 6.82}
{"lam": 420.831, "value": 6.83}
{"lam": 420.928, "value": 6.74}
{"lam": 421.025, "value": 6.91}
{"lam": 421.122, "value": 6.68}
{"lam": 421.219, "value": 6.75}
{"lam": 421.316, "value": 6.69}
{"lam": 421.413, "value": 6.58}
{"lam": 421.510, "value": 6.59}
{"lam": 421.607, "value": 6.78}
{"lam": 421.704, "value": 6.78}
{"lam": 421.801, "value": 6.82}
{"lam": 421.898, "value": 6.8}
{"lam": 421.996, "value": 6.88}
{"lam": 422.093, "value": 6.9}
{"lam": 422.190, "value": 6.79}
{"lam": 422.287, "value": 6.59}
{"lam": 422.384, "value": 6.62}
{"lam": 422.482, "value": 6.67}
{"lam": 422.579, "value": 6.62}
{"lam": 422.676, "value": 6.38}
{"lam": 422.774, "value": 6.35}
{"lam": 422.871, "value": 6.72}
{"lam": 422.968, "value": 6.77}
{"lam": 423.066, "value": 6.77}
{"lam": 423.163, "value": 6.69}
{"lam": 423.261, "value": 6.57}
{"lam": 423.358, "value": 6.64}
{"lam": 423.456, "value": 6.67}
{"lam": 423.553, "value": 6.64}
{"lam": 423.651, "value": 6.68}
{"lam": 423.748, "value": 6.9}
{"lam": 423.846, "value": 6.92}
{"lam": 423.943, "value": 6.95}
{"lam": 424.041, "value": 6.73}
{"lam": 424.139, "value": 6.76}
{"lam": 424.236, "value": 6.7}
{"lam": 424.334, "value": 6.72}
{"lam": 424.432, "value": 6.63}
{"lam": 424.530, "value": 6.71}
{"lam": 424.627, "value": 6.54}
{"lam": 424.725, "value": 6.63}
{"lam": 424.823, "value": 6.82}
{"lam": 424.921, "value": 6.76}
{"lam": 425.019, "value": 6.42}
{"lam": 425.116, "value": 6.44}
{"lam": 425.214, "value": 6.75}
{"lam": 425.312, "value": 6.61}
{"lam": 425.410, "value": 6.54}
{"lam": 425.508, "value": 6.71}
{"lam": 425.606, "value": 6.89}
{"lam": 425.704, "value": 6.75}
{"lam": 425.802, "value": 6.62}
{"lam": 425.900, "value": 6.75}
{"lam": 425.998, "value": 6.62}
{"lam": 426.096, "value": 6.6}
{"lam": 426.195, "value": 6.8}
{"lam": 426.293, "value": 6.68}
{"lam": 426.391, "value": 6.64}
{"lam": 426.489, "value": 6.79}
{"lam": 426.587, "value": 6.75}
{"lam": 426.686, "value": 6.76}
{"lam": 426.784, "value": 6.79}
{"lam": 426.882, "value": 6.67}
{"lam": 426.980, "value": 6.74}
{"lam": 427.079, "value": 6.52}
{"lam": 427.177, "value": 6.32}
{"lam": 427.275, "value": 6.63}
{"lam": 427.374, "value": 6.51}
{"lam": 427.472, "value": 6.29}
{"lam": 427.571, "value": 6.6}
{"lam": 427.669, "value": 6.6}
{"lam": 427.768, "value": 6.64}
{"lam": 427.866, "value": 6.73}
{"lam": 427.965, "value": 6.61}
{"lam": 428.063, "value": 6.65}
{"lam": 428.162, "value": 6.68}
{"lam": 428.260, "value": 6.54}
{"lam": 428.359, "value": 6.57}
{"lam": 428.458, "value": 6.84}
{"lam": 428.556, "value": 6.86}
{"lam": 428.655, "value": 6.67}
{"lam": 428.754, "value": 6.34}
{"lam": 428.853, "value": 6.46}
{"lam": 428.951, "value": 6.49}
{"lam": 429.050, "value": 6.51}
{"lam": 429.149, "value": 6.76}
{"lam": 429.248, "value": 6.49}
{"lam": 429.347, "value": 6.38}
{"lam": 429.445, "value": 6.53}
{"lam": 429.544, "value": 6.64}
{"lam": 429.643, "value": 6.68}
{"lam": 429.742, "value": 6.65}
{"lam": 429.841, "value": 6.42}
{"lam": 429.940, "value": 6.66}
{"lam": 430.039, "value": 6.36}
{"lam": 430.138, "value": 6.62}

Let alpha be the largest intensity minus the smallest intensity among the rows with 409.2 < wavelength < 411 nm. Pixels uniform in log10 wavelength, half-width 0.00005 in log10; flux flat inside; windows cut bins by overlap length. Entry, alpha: 3.23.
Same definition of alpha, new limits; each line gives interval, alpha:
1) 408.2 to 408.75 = 0.26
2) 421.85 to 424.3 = 0.60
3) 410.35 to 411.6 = 1.62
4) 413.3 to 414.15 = 0.36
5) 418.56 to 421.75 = 0.61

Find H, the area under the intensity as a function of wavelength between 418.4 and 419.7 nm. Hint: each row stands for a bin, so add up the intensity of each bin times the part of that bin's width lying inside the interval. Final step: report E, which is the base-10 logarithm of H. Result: 0.949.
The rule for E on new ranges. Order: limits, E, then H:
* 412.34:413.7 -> 0.964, 9.2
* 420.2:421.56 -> 0.960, 9.1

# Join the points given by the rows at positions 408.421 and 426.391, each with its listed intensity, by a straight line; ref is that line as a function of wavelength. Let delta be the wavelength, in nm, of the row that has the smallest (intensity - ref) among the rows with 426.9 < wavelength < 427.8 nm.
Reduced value 427.472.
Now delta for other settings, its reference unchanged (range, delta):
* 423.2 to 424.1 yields 423.261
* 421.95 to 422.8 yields 422.774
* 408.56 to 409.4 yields 409.362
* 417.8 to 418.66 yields 418.512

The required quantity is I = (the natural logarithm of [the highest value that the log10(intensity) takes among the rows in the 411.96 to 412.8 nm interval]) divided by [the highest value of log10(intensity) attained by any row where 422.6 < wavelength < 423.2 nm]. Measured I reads -0.197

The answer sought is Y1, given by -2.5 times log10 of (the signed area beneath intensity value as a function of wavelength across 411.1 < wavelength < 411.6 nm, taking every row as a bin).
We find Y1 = -1.30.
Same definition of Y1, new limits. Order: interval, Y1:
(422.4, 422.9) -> -1.29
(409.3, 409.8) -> -1.20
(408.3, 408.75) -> -1.19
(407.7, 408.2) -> -1.33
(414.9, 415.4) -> -1.33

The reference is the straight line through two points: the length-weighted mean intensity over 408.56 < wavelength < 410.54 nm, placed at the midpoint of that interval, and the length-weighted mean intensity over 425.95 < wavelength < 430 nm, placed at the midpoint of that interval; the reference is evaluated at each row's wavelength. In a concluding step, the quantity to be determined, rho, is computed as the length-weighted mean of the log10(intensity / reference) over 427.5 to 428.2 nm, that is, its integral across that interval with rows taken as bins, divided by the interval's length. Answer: 0.002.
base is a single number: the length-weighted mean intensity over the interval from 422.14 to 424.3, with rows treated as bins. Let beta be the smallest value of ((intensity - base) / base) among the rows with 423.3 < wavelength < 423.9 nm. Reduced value -0.007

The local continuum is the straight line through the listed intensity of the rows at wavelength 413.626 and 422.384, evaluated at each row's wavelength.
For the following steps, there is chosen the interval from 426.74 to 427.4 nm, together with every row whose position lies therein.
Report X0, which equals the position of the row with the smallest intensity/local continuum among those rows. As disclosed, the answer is 427.177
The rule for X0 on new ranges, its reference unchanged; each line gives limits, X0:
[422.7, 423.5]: 422.774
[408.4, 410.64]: 410.212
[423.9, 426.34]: 425.019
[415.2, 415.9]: 415.440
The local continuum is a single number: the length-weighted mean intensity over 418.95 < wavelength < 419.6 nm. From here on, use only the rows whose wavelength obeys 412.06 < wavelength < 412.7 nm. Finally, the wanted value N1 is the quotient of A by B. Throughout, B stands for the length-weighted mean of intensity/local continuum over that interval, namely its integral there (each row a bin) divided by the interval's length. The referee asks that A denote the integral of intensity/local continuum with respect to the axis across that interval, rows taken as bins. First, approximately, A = 0.64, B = 1.00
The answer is 0.64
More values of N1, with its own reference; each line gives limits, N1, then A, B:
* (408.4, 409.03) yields 0.63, 0.61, 0.96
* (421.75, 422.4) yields 0.65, 0.64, 0.99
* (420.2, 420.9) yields 0.70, 0.68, 0.98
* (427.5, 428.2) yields 0.70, 0.67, 0.96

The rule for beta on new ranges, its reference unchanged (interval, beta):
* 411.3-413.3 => -0.024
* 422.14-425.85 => -0.051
